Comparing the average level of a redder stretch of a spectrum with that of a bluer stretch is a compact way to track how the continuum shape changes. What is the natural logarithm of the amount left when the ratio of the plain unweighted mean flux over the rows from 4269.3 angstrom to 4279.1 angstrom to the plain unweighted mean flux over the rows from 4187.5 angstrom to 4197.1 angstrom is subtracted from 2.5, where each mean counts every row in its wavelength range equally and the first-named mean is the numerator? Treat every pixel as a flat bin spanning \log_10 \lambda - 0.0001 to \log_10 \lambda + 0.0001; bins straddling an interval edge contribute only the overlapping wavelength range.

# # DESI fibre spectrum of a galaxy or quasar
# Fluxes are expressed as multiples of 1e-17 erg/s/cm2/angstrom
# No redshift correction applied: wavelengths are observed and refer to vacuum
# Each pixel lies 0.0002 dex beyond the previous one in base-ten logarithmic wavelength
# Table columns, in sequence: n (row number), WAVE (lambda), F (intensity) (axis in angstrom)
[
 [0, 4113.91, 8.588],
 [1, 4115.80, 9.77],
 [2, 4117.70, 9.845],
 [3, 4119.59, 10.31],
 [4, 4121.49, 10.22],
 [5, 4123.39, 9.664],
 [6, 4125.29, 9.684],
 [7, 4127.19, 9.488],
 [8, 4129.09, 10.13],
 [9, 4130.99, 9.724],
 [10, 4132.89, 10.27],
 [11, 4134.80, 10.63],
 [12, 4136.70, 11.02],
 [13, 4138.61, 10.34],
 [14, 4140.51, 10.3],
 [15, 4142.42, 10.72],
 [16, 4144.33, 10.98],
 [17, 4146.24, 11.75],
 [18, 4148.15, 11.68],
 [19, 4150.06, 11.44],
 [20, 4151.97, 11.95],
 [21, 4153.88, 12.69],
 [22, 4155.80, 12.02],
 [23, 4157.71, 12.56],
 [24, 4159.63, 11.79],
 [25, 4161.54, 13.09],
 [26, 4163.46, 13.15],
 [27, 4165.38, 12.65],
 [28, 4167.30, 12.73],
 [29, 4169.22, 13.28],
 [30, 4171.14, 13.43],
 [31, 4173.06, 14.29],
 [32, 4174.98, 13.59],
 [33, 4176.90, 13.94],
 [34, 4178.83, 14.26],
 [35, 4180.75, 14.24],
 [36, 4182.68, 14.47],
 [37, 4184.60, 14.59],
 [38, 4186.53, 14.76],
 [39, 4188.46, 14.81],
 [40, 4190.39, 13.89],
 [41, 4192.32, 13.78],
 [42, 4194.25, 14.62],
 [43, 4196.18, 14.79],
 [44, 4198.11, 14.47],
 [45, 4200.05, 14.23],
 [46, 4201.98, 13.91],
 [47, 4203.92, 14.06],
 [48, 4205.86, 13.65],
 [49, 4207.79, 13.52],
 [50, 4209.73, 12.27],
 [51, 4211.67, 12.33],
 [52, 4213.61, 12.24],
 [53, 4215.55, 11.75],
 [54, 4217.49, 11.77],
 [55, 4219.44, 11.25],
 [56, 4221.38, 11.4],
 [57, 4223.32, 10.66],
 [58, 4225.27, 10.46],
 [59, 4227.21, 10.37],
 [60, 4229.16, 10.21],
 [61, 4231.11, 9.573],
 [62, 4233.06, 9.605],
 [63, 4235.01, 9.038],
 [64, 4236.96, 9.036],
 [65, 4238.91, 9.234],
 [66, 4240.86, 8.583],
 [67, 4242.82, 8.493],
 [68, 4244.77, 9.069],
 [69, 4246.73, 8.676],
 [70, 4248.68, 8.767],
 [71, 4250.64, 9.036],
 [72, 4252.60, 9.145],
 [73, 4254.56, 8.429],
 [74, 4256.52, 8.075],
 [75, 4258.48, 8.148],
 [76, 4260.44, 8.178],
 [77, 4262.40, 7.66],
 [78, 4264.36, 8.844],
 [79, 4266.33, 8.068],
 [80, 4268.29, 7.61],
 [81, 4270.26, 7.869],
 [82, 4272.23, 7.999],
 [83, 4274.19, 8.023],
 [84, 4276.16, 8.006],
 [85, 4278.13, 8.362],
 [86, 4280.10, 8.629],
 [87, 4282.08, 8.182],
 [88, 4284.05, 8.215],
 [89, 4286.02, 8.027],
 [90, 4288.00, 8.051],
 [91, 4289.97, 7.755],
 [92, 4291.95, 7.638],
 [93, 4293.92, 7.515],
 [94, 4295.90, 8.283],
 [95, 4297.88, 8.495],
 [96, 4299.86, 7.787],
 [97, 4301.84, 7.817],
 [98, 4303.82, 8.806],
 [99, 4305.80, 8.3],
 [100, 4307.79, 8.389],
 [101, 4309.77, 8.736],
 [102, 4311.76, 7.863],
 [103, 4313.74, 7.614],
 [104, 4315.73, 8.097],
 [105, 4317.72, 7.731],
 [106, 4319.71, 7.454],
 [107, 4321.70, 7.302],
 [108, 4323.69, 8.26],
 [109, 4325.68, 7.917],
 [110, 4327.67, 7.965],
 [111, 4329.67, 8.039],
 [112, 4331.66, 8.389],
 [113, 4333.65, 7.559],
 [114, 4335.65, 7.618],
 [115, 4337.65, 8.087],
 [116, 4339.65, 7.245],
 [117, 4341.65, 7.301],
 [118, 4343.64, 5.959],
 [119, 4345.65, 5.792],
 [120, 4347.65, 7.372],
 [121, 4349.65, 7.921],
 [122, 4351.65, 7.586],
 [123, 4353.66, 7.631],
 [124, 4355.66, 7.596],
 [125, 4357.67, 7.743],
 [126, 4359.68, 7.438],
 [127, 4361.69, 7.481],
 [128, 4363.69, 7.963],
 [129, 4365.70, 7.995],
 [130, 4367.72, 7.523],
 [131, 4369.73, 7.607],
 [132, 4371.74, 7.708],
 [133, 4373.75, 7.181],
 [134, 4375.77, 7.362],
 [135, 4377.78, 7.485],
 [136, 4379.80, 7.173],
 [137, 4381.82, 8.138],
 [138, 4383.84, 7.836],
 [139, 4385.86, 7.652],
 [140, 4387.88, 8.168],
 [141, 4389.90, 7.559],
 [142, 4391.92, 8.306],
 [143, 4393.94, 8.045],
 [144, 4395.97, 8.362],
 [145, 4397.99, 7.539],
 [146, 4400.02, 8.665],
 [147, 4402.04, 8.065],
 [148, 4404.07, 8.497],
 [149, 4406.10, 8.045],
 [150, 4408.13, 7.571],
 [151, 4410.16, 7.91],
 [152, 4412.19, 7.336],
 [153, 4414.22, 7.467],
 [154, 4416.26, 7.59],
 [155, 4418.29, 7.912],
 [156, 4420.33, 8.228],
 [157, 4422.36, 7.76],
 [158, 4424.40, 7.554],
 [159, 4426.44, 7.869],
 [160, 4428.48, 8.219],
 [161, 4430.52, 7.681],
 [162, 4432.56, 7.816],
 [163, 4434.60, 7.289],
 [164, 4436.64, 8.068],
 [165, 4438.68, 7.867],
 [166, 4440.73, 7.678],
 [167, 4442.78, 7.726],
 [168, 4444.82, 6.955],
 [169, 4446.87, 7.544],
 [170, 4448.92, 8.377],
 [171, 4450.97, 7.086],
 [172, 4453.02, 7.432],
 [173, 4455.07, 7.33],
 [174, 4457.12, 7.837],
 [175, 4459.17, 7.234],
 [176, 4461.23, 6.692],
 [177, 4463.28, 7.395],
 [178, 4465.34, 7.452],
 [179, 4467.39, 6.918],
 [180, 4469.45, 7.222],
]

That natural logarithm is 0.66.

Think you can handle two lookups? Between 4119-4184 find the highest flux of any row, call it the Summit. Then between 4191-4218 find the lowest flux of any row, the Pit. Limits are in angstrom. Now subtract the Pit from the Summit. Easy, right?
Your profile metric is 3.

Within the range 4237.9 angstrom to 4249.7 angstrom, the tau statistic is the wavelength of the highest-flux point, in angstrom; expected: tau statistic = 4238.91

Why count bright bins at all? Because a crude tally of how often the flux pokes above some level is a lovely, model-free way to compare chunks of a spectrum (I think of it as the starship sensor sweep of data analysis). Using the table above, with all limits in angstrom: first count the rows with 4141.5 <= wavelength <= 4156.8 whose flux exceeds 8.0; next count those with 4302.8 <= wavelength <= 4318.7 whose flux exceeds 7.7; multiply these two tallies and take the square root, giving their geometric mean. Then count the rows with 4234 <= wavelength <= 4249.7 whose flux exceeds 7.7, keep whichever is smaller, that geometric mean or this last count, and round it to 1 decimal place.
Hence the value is 7.5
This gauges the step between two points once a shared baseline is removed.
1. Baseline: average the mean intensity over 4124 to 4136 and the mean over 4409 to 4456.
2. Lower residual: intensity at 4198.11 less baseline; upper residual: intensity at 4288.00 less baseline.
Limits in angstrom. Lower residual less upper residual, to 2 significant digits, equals 6.4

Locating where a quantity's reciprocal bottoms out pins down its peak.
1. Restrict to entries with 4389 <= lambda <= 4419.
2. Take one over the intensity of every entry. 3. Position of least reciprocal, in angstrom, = 4400.02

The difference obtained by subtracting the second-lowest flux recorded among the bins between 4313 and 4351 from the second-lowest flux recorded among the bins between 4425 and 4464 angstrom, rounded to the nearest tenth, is 1.0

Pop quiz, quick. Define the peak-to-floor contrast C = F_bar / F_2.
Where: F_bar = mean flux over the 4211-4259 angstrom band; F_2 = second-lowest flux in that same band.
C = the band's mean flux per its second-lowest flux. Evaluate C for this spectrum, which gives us 1.20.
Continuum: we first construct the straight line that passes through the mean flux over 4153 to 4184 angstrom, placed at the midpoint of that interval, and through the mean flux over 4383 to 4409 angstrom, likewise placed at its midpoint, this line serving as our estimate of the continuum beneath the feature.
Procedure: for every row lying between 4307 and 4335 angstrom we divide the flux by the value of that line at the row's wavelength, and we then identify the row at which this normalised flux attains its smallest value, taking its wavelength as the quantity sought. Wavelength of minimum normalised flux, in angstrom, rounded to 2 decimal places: 4321.70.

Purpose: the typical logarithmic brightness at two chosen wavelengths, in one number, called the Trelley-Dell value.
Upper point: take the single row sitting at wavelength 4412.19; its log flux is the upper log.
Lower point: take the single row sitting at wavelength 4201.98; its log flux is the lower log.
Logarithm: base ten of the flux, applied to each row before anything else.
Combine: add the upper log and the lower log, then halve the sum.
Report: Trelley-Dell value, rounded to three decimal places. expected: 1.004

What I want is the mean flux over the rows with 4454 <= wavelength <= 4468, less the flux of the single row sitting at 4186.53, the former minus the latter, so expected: -7.5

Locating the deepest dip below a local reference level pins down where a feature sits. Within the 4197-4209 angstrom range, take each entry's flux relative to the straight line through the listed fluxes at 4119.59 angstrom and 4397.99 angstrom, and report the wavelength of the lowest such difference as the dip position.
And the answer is 4207.79 angstrom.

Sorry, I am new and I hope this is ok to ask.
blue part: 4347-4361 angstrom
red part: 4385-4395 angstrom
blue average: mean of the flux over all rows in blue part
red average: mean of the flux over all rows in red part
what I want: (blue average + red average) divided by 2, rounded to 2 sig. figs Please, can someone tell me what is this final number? 7.8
